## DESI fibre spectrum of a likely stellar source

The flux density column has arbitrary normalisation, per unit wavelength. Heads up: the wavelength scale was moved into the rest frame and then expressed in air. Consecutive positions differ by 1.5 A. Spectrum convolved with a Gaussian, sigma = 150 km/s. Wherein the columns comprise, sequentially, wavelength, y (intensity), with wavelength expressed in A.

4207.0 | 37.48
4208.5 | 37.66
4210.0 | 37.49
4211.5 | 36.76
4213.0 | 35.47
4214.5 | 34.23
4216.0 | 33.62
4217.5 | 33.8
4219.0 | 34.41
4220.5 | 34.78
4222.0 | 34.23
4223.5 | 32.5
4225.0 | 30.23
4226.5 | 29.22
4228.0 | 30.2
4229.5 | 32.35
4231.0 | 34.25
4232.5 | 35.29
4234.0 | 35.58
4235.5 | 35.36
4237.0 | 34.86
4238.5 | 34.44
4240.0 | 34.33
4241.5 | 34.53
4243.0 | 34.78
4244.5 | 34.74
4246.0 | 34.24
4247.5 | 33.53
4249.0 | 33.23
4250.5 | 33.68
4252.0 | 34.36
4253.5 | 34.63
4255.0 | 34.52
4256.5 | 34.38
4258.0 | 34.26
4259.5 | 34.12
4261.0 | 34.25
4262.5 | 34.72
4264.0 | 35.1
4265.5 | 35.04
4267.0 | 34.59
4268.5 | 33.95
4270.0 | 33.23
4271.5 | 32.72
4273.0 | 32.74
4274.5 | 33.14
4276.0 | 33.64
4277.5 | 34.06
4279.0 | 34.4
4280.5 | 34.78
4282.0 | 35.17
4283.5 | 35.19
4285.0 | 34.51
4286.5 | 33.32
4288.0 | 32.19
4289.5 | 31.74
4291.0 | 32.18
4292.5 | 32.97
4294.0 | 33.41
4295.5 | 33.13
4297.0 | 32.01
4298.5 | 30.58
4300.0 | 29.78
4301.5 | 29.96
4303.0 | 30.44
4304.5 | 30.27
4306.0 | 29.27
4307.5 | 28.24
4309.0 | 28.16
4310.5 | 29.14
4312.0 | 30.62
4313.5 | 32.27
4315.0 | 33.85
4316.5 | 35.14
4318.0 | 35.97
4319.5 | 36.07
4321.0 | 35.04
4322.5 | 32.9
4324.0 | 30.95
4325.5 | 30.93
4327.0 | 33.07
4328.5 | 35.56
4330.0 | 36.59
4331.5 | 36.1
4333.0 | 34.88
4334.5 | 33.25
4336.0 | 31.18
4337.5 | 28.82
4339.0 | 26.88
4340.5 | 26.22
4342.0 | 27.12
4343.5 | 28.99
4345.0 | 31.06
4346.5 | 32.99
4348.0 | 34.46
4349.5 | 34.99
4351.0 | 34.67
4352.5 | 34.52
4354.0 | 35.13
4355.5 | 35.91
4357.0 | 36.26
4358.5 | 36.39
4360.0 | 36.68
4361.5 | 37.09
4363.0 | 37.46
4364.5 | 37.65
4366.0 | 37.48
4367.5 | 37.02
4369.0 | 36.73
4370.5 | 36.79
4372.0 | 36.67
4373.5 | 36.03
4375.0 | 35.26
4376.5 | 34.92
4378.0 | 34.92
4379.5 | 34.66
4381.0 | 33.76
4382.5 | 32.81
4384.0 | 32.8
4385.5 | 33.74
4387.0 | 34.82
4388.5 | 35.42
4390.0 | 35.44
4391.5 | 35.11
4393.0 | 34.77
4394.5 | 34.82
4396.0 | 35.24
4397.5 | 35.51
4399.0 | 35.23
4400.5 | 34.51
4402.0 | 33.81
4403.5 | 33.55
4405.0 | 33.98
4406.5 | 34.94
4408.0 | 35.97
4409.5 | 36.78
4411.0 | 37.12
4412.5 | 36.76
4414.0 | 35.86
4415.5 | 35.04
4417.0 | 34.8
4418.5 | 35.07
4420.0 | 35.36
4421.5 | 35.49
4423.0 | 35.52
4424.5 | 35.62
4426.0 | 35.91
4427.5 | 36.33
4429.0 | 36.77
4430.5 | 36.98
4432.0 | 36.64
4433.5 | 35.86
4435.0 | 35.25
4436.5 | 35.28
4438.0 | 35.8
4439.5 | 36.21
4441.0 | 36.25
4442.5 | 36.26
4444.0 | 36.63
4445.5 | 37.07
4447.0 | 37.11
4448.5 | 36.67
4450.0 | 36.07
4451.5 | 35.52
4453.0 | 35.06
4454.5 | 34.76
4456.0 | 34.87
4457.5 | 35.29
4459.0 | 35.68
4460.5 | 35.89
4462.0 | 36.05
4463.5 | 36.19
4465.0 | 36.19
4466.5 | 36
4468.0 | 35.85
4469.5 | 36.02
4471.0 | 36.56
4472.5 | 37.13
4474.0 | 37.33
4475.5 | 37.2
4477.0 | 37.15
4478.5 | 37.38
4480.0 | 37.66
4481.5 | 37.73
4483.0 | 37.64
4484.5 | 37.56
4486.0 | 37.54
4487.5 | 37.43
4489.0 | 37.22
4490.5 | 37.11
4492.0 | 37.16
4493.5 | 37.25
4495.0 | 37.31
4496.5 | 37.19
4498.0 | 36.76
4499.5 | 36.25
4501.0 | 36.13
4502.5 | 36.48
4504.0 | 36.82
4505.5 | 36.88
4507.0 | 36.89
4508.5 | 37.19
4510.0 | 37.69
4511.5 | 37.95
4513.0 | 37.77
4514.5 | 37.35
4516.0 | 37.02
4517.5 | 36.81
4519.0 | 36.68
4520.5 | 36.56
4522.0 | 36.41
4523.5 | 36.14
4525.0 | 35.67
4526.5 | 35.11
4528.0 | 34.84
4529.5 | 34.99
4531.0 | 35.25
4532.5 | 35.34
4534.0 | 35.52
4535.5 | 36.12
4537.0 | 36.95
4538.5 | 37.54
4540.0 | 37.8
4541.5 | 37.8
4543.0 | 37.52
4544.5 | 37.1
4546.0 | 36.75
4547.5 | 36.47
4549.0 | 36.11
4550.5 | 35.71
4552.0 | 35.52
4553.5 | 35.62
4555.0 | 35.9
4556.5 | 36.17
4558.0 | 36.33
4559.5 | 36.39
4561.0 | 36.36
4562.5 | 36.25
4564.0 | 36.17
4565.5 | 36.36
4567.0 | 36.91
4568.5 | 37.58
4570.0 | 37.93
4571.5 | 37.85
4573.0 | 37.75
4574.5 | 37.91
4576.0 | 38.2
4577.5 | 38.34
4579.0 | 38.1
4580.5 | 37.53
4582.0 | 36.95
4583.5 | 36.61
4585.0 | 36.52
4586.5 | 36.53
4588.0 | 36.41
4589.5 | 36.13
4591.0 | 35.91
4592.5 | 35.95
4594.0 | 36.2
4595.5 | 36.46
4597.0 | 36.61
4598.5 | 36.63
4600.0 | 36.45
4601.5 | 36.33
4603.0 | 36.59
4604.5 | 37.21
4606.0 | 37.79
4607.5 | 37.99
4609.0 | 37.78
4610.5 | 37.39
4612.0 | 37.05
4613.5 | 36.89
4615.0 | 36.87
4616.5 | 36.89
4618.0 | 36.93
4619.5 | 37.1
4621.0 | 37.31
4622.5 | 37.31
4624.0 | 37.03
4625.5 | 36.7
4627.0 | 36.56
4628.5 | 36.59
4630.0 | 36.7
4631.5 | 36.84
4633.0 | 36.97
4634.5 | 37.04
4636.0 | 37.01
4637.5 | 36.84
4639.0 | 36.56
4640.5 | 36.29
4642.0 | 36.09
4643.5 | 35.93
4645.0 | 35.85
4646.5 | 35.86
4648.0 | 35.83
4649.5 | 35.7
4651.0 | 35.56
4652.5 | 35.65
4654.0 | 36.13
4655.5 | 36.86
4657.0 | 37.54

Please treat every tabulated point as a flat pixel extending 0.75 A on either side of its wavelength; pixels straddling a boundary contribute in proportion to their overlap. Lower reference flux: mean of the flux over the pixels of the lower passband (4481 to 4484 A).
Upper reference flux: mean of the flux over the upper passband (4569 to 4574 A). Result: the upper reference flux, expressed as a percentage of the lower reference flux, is 100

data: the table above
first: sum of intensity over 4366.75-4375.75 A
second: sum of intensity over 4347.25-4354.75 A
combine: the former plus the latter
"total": 392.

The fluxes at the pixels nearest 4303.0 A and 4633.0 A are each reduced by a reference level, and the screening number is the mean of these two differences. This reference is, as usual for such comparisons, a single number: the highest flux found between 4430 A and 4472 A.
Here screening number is -3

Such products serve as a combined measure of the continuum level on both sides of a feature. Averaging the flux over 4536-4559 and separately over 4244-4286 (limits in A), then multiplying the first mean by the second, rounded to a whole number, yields 1251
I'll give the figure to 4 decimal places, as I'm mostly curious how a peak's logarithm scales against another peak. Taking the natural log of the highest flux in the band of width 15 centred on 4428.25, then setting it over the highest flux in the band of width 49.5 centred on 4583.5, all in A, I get 0.0942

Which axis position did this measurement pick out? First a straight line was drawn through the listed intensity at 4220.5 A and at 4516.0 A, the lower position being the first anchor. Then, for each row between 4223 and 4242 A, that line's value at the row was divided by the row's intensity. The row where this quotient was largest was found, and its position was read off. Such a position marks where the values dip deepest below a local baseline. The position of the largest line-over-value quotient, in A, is 4226.5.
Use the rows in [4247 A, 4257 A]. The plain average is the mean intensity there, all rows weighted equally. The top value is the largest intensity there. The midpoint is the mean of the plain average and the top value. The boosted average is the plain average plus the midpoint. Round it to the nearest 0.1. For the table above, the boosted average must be 68.4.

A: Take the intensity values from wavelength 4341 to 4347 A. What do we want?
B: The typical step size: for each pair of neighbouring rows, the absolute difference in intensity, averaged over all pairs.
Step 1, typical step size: 1.96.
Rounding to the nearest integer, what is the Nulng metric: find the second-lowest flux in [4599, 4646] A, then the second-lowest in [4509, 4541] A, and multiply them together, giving 1257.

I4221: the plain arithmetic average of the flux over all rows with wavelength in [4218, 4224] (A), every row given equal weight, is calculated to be 34.0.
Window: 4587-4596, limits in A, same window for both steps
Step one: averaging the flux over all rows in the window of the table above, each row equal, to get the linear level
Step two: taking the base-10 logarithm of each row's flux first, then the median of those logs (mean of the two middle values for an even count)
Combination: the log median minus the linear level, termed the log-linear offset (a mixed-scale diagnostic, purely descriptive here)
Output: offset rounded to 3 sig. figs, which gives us -34.6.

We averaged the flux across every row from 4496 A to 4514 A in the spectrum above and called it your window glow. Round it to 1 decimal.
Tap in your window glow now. 37.0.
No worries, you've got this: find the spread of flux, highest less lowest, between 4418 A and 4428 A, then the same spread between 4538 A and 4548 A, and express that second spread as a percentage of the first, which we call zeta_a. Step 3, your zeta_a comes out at 106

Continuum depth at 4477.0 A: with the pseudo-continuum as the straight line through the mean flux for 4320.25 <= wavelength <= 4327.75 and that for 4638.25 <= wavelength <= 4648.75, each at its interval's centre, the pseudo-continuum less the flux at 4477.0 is -2.9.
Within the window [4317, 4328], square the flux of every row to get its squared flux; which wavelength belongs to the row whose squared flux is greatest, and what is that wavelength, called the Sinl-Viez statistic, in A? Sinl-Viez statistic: 4319.5 A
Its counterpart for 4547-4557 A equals 4547.5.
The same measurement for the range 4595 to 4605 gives 4604.5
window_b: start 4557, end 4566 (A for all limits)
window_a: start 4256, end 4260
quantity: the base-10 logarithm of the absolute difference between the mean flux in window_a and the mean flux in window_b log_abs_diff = 0.31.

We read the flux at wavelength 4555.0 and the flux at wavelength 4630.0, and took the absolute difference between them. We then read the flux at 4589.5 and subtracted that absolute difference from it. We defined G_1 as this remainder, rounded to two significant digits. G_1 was 35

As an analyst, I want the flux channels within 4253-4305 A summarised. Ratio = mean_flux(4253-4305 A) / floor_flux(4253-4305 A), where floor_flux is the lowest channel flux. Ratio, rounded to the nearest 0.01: 1.12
